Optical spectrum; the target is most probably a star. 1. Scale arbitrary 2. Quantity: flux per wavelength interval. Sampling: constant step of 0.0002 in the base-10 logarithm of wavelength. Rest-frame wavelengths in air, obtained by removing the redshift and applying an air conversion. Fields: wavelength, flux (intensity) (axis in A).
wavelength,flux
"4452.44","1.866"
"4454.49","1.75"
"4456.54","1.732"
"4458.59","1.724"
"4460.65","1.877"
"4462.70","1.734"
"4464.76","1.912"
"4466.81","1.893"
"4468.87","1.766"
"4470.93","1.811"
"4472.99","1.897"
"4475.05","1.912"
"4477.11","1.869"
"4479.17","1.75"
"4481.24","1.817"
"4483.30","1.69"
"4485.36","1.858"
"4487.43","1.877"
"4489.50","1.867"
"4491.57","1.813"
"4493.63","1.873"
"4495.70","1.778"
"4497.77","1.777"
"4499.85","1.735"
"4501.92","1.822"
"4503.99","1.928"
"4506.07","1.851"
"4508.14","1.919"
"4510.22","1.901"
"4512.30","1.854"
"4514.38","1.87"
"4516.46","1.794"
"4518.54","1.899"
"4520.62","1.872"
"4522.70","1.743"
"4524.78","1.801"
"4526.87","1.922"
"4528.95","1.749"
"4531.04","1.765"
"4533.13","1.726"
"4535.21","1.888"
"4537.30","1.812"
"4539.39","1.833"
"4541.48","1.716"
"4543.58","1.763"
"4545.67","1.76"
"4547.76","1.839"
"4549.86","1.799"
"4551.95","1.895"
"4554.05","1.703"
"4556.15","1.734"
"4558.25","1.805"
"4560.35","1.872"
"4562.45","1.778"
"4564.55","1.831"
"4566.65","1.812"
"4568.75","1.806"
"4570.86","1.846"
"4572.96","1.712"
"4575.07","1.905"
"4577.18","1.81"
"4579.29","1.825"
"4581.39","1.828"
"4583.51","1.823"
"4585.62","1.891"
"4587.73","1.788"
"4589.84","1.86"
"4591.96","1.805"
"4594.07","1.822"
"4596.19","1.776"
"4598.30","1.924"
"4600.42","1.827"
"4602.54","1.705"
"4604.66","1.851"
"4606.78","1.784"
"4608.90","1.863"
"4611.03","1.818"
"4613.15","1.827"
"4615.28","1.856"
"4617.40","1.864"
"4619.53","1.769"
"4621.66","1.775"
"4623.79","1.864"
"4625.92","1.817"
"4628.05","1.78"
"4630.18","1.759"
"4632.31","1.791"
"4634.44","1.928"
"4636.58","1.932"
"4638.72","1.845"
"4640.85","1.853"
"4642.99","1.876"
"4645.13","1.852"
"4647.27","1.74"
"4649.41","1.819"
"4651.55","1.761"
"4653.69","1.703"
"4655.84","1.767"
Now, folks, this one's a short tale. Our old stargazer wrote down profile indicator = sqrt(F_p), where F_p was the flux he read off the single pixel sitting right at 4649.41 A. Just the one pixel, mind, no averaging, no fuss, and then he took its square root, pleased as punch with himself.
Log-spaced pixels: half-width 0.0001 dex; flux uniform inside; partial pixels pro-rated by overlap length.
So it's 1.35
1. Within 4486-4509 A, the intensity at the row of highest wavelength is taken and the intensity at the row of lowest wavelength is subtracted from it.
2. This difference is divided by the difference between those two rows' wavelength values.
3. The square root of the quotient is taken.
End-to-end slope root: 0.045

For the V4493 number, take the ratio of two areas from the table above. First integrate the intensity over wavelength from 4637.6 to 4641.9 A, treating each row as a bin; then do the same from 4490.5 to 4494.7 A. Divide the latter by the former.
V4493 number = 0.97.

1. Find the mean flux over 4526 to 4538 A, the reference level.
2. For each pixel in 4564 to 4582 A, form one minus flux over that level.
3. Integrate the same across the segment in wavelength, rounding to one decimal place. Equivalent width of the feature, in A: -0.1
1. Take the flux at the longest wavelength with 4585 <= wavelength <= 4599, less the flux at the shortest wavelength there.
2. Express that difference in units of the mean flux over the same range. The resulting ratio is 0.02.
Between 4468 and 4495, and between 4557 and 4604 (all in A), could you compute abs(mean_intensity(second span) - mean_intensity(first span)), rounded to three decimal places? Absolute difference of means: 0.010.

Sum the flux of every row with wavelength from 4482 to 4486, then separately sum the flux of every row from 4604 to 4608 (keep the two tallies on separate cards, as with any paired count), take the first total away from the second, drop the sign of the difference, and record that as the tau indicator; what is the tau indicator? 0.09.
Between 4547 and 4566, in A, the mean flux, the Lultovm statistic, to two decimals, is 1.81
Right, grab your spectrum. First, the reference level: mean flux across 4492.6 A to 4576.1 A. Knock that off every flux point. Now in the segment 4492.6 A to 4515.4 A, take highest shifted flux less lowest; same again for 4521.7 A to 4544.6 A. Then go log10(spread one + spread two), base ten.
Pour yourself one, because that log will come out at -0.399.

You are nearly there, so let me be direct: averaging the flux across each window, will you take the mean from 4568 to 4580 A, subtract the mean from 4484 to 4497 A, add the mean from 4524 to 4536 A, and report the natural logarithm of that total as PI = 0.58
